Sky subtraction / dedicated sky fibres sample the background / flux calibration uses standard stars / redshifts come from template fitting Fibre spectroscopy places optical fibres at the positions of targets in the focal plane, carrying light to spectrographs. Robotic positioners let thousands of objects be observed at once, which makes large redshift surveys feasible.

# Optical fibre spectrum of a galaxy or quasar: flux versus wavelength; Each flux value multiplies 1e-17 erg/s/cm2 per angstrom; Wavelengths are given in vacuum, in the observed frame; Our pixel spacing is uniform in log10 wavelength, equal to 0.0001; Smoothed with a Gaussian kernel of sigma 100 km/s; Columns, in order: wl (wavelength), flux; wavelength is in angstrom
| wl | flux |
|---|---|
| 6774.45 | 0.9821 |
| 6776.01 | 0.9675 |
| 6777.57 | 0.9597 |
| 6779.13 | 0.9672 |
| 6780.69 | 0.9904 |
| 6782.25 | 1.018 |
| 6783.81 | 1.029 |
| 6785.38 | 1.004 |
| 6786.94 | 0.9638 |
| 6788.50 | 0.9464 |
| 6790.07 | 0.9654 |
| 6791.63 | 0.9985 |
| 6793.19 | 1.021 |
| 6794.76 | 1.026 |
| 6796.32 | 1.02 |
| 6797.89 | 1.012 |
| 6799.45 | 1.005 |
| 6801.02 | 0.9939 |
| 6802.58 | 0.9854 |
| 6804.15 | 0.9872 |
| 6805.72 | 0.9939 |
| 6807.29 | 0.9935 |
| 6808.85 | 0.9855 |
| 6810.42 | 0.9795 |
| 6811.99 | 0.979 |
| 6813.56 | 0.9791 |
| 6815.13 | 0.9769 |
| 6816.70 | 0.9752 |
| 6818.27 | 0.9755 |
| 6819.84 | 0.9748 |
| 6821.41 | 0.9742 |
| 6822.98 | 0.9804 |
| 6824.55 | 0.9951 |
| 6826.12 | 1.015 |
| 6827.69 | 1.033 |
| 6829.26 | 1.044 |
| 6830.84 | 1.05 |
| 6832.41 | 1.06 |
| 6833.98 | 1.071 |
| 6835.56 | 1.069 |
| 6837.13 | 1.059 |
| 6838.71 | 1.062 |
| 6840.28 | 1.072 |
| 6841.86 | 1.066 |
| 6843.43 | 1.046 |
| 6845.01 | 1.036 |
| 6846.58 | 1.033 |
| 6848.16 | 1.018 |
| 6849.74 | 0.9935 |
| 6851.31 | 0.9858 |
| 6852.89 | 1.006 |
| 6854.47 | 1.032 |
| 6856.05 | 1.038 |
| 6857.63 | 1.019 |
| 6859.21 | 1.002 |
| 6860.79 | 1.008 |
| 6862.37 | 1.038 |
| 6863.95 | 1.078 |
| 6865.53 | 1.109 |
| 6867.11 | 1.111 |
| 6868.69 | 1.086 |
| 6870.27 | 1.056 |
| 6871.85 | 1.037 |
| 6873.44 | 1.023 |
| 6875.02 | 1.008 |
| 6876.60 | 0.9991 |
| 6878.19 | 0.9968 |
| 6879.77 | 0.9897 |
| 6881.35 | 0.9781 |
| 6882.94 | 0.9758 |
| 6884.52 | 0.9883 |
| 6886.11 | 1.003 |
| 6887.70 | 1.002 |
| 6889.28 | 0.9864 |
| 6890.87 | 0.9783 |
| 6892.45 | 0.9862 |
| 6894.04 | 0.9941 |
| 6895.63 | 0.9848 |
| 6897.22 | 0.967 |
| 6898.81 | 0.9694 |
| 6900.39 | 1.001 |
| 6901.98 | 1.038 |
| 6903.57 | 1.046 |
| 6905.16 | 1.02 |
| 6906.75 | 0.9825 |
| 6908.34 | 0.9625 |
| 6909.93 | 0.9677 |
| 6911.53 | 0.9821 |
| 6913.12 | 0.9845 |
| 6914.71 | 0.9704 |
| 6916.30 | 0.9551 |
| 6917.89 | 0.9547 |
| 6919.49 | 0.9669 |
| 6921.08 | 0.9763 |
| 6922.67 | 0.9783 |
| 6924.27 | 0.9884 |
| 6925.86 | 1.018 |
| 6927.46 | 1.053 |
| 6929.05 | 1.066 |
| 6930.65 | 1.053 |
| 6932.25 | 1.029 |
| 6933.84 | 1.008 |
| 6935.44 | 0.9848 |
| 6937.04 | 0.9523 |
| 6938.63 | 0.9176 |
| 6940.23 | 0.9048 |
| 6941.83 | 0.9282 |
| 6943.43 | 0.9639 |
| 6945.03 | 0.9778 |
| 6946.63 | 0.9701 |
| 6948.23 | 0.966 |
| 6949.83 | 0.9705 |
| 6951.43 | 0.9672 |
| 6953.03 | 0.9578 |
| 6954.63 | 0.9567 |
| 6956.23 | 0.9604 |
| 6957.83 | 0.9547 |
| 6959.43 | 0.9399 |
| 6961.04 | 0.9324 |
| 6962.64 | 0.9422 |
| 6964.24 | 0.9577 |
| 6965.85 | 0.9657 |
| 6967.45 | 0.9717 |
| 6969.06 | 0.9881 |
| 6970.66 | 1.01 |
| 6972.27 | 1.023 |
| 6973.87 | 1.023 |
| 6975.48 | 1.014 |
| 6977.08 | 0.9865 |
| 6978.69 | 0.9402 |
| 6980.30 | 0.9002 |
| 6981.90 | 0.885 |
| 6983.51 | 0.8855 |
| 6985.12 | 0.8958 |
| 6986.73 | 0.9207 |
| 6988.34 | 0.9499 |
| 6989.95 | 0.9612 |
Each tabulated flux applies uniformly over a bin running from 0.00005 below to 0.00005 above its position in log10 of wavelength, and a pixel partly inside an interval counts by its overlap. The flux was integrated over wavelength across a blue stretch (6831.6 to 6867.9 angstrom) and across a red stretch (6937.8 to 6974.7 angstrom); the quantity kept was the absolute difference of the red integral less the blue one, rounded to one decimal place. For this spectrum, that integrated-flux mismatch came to 2.4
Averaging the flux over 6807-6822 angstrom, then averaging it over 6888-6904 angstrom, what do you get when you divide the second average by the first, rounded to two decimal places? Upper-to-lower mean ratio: 1.02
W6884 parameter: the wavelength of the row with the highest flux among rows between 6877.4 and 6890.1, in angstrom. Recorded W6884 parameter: 6886.11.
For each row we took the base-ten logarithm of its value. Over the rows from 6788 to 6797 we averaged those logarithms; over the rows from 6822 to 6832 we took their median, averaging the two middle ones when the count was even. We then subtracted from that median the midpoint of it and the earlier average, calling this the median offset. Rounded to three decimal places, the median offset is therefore 0.006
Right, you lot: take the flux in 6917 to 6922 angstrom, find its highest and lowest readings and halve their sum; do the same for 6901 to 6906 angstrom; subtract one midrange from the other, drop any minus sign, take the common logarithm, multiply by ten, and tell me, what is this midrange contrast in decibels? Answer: -11.7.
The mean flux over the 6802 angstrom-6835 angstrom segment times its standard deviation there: 0.031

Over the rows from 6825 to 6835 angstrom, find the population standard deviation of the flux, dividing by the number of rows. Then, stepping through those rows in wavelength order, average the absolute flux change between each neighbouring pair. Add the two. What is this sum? 0.029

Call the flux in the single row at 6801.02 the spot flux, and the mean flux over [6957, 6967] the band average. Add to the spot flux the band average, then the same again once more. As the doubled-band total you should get 2.89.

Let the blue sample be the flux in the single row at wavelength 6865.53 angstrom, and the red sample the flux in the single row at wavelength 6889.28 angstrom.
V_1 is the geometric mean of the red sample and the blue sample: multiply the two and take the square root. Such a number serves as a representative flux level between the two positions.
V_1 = 1.05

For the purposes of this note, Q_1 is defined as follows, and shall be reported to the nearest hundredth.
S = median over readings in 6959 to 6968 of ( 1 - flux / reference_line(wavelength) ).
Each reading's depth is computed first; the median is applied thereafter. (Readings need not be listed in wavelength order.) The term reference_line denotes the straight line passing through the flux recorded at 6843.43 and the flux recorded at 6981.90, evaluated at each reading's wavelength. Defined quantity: -0.05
